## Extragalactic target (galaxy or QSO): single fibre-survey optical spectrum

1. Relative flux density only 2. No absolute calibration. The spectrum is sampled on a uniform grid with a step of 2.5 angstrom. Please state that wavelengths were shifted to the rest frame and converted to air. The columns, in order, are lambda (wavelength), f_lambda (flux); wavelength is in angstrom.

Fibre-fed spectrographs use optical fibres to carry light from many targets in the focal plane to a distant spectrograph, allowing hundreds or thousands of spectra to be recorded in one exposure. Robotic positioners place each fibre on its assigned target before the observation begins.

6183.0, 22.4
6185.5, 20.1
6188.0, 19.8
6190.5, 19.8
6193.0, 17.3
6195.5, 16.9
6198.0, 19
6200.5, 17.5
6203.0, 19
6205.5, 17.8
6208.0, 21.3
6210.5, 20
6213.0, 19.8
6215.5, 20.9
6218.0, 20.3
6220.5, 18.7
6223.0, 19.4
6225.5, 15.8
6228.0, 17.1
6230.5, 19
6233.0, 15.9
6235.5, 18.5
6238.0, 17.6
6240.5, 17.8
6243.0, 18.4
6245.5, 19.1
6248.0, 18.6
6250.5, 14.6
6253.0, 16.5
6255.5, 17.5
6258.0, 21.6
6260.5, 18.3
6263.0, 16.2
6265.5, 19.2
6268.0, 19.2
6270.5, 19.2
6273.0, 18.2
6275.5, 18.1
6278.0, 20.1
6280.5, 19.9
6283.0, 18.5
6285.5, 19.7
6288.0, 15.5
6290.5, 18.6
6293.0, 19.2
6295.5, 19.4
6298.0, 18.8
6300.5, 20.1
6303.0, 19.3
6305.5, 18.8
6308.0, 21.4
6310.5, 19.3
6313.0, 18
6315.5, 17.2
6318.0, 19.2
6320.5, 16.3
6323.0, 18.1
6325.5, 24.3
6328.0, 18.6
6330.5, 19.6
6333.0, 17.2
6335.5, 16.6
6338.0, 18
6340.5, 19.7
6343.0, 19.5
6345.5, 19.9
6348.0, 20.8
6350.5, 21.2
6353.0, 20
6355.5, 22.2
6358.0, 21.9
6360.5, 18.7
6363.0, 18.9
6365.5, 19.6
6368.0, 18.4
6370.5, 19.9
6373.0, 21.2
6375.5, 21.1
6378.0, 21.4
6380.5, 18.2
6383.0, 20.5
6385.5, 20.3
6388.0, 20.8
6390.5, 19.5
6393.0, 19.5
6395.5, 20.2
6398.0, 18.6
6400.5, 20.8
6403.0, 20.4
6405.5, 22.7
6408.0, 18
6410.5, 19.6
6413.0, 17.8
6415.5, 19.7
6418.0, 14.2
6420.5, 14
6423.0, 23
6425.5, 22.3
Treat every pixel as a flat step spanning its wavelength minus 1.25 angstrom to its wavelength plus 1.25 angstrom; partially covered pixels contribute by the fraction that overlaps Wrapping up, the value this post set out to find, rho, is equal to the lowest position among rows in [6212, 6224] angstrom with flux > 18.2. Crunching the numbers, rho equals 6213.0 angstrom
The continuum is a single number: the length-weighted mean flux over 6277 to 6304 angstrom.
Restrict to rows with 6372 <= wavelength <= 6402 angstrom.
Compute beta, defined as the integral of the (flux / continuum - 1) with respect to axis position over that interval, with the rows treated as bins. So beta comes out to 1.9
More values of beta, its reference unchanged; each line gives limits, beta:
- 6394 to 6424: 0.1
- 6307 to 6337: -0.3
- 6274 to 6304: -0.1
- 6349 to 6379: 2.2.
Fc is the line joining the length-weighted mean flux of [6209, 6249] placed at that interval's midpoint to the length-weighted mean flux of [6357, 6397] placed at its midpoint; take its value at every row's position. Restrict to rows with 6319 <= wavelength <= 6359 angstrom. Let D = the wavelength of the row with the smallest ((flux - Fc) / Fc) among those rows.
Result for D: 6320.5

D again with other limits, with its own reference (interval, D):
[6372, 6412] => 6408.0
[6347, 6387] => 6380.5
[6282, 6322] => 6288.0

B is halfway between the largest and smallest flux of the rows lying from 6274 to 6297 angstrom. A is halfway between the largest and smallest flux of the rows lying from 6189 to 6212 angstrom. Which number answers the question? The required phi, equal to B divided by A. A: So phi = 0.93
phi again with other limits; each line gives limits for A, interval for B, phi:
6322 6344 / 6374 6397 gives 0.97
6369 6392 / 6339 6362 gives 1.03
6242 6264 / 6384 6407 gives 1.14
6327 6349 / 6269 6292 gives 0.95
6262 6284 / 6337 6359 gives 1.11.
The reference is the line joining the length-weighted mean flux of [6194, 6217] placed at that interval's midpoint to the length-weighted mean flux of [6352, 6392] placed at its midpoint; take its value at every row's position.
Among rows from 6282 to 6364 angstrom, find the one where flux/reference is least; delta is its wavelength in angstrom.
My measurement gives 6288.0 angstrom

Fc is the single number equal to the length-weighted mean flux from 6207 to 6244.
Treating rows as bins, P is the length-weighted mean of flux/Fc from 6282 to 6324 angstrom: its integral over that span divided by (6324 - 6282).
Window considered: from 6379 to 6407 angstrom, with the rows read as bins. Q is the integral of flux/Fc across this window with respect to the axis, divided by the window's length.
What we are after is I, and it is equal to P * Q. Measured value 1.08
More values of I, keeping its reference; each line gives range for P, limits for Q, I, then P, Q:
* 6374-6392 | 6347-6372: 1.17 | 1.08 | 1.08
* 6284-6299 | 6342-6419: 1.05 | 0.99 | 1.06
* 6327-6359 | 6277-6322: 1.06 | 1.05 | 1.01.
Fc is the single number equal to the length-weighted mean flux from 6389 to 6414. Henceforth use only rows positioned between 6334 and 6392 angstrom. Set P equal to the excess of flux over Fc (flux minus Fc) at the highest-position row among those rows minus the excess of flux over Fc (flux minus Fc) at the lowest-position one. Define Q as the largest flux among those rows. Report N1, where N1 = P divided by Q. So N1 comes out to 0.13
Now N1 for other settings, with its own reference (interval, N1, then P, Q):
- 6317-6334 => -0.08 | -2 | 24.3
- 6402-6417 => -0.03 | -1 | 22.7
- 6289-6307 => 0.01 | 0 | 20.1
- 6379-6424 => 0.21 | 5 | 23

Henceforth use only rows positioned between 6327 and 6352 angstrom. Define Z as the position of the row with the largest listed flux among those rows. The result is 6350.5 angstrom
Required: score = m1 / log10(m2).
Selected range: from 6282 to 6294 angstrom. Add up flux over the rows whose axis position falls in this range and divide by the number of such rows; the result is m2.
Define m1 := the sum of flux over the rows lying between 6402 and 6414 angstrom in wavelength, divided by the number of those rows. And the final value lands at 15.6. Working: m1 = 19.7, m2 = 18.3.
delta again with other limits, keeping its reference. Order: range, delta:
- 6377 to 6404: 6380.5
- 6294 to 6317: 6315.5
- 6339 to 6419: 6418.0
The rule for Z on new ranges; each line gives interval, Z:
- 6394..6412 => 6405.5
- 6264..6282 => 6278.0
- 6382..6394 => 6388.0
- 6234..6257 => 6245.5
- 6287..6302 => 6300.5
